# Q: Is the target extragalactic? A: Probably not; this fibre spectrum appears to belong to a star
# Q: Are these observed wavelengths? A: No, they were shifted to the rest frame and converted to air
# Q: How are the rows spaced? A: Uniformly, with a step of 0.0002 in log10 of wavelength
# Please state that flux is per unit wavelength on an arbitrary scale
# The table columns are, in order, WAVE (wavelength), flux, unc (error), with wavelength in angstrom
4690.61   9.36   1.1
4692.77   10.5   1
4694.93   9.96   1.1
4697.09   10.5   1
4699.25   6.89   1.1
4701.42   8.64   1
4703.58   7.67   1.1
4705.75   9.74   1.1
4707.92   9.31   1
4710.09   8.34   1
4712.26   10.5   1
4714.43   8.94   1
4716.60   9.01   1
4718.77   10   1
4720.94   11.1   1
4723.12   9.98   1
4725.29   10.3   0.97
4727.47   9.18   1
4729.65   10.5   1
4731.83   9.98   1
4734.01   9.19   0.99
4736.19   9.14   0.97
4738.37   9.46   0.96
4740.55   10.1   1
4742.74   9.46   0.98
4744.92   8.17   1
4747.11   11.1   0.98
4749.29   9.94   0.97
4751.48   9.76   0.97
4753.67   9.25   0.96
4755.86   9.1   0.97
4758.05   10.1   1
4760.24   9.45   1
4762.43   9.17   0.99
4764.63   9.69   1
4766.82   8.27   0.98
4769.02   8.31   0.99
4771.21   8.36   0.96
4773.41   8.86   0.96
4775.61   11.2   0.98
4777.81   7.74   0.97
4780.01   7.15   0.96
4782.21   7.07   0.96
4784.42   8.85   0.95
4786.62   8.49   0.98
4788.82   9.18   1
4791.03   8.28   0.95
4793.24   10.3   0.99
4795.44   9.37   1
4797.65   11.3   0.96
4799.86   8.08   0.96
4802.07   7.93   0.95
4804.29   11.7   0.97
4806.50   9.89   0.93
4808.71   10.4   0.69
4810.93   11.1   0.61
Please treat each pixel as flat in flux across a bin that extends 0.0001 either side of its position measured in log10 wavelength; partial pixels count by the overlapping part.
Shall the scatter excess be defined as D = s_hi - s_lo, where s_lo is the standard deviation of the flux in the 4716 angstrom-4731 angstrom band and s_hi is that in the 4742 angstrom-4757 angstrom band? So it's 0.2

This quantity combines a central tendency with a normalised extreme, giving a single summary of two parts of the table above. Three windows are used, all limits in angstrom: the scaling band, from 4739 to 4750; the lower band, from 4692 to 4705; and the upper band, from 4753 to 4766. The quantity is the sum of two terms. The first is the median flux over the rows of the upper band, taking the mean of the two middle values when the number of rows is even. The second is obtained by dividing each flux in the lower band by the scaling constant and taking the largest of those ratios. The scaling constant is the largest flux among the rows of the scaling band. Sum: 10.3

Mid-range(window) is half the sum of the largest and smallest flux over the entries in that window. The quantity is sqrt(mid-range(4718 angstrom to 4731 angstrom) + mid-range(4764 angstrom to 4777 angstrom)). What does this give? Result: 4.46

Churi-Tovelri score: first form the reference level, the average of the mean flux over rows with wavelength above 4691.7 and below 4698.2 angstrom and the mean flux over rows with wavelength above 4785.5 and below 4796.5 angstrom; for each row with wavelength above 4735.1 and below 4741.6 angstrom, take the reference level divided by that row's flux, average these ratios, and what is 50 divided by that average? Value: 49.1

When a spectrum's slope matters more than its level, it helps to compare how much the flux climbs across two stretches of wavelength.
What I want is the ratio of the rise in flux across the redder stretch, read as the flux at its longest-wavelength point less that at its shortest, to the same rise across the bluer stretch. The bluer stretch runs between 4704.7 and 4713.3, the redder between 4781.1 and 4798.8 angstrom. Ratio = 5.6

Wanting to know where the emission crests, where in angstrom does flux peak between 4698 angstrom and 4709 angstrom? 4705.75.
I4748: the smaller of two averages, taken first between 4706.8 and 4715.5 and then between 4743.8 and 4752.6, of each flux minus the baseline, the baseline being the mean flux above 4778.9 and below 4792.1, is 1.1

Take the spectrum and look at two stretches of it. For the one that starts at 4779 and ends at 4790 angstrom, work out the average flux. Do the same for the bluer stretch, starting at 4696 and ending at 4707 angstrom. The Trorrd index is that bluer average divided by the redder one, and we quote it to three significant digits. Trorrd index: 1.07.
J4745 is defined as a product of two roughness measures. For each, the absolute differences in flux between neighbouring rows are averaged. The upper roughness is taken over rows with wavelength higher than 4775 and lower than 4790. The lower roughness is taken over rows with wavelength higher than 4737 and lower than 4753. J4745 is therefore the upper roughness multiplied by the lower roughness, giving 1.32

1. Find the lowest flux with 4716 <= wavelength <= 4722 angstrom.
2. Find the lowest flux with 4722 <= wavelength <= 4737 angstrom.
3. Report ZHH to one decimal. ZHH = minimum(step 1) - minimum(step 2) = -0.1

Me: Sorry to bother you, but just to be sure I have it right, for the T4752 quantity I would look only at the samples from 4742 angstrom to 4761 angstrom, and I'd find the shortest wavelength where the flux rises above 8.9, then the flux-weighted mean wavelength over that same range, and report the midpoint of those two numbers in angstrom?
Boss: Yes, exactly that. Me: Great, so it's 4747.1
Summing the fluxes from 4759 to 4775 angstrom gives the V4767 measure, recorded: 62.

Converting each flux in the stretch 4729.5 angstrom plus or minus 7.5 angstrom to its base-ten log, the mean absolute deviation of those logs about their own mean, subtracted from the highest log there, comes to 1.00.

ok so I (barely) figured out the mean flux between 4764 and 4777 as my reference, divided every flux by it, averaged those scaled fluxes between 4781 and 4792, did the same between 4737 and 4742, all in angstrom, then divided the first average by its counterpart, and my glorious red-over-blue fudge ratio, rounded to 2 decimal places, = 0.86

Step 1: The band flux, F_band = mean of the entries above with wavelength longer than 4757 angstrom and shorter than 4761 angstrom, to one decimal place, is 9.8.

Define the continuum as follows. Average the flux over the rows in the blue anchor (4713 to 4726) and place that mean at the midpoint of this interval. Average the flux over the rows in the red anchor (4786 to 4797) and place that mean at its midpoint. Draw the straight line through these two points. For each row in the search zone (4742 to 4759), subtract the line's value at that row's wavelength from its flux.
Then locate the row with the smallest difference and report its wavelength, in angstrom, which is 4744.92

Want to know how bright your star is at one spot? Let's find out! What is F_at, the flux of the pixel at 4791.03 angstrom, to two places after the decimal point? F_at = 8.28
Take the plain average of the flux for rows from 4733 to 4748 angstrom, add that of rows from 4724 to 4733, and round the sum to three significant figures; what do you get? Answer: 19.5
